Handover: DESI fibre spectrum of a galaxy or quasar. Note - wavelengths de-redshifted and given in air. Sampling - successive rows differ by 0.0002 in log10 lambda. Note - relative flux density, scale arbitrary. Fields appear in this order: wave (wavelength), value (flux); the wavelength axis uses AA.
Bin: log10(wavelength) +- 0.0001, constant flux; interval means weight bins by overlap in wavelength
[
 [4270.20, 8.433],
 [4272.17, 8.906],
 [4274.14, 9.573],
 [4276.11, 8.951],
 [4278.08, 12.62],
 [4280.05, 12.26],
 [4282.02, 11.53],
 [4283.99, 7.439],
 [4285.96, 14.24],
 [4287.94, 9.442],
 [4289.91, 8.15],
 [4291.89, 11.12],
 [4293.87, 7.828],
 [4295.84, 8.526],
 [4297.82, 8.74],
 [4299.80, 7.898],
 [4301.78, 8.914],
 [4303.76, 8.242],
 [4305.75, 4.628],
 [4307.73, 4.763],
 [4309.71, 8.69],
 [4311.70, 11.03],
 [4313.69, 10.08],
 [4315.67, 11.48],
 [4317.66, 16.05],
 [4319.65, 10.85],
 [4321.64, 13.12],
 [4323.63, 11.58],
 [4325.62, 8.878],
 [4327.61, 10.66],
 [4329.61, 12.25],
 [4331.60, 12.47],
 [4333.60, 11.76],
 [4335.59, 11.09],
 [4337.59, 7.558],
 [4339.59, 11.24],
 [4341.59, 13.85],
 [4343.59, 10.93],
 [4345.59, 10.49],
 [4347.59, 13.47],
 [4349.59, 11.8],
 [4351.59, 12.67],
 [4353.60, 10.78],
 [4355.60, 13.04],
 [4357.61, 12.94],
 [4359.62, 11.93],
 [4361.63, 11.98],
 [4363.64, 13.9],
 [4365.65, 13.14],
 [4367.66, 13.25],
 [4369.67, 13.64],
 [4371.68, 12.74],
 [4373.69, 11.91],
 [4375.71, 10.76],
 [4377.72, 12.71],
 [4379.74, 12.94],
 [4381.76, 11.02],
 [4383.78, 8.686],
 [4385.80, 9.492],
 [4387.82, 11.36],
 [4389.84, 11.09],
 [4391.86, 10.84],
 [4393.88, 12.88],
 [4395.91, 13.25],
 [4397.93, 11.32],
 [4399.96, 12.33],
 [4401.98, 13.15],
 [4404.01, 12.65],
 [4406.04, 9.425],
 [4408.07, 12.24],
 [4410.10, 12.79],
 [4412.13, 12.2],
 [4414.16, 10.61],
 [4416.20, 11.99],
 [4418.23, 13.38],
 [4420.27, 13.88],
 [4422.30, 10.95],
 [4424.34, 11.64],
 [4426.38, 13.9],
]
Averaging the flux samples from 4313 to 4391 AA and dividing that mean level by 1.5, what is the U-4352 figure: 7.86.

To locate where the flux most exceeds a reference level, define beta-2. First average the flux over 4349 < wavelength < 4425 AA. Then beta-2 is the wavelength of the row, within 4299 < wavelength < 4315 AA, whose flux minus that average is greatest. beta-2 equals 4311.70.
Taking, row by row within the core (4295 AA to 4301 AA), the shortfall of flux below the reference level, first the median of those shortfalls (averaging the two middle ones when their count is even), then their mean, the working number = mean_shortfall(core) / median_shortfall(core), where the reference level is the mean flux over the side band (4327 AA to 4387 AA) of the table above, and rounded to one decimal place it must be 1.0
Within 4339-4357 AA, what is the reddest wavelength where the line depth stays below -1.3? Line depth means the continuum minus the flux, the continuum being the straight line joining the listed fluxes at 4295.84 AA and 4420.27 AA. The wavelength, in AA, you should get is 4355.60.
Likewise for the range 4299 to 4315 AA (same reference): 4311.70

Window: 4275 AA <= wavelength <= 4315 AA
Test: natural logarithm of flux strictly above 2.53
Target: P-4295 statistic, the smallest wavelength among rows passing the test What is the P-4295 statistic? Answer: 4278.08 AA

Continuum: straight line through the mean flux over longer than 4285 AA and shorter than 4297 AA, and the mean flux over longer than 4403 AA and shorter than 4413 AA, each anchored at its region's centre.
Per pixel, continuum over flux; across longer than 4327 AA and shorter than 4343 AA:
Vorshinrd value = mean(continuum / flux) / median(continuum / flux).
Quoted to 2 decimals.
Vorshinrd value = 1.04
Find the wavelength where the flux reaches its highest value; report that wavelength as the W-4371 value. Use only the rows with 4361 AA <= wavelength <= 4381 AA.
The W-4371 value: 4363.64 AA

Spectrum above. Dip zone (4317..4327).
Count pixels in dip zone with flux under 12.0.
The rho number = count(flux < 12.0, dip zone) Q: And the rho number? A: 3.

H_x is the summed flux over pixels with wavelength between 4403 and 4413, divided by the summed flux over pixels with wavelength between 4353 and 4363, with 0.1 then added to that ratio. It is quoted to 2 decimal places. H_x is 1.08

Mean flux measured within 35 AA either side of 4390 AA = 12.1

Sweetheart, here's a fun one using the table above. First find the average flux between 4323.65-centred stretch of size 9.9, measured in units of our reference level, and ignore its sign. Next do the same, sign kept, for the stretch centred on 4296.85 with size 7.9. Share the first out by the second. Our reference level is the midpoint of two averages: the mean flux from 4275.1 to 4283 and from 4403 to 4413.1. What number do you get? 1.3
